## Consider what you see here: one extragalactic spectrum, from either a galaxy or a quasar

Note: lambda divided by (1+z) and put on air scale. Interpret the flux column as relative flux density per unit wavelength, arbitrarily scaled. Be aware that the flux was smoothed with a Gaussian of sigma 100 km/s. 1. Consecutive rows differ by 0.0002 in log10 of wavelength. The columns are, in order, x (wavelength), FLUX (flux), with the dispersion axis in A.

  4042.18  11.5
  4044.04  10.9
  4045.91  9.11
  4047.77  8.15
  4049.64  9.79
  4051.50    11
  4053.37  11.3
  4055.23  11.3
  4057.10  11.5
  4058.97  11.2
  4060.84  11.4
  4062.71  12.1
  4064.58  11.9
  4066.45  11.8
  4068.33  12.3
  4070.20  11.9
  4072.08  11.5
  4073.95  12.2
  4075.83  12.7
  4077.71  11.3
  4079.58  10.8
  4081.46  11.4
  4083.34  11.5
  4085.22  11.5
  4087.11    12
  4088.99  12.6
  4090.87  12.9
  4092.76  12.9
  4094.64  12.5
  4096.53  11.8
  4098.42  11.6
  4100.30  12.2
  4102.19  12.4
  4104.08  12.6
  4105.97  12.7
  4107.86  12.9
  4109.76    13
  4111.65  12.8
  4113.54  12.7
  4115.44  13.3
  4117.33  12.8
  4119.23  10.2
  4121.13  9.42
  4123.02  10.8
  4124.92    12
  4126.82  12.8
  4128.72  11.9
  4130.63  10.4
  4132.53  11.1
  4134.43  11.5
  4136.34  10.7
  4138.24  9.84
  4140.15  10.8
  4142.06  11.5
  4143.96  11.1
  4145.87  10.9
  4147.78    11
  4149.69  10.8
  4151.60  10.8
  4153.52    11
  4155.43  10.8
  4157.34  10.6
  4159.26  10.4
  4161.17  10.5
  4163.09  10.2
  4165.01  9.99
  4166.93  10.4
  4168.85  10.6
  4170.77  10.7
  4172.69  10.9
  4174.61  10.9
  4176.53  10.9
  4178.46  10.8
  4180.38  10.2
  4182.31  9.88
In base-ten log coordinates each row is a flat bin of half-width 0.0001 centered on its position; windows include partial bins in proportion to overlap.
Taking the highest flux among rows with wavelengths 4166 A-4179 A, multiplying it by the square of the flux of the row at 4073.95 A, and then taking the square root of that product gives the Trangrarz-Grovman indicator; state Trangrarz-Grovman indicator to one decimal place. 40.3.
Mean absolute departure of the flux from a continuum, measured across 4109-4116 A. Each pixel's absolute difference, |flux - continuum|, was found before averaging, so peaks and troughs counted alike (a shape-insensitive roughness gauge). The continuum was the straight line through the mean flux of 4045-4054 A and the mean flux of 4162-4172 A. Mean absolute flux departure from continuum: 2.8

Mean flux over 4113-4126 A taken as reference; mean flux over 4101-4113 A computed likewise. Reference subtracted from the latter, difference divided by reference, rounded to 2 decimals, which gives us 0.10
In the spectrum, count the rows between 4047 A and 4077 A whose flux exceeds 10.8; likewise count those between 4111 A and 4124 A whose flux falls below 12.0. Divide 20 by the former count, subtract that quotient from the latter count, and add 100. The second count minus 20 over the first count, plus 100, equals 102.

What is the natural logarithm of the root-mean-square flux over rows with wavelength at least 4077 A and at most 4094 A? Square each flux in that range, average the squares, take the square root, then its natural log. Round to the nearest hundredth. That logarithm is 2.48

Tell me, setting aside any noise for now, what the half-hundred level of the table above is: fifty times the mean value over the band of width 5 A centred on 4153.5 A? 543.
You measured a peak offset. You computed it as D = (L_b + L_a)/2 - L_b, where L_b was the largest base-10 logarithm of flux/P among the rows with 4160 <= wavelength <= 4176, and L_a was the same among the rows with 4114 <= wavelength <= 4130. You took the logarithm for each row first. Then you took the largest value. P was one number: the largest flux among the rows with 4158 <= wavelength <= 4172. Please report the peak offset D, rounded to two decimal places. 0.04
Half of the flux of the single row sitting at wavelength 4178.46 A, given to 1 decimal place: 5.4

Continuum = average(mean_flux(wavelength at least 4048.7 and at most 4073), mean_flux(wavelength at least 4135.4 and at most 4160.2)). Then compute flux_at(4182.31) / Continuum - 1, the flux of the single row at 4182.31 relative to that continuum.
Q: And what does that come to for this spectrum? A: -0.11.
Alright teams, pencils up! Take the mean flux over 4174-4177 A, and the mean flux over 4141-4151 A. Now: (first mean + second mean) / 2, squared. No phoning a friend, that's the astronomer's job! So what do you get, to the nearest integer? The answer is 121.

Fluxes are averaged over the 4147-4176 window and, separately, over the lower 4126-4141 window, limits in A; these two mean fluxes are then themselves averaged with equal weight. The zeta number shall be 10.9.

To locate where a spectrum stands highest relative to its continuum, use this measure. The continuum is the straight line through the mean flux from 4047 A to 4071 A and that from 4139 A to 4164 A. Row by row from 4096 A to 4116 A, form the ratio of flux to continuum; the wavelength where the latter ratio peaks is 4115.44 A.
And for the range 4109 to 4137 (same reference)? 4115.44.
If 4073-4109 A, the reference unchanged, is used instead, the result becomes 4107.86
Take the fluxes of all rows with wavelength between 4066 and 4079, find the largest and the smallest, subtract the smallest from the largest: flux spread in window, 1.40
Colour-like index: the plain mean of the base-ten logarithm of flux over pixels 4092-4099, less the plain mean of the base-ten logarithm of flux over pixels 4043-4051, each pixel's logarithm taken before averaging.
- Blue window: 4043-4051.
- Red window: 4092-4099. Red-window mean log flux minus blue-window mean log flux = 0.11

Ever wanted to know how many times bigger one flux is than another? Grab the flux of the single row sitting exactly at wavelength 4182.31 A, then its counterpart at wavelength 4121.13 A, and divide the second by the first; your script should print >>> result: 0.95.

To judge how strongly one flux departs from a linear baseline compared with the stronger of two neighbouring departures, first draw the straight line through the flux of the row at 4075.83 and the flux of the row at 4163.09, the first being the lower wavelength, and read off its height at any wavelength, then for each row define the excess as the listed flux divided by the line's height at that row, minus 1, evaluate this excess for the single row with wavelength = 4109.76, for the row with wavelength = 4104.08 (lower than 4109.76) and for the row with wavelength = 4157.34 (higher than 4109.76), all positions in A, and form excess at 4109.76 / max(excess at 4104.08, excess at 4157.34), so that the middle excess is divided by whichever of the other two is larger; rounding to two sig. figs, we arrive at 1.8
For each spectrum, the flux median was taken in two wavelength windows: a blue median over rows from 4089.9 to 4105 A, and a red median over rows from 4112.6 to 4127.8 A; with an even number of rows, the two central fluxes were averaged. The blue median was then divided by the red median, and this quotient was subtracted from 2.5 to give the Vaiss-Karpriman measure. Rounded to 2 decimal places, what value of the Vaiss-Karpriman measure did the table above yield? 1.49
